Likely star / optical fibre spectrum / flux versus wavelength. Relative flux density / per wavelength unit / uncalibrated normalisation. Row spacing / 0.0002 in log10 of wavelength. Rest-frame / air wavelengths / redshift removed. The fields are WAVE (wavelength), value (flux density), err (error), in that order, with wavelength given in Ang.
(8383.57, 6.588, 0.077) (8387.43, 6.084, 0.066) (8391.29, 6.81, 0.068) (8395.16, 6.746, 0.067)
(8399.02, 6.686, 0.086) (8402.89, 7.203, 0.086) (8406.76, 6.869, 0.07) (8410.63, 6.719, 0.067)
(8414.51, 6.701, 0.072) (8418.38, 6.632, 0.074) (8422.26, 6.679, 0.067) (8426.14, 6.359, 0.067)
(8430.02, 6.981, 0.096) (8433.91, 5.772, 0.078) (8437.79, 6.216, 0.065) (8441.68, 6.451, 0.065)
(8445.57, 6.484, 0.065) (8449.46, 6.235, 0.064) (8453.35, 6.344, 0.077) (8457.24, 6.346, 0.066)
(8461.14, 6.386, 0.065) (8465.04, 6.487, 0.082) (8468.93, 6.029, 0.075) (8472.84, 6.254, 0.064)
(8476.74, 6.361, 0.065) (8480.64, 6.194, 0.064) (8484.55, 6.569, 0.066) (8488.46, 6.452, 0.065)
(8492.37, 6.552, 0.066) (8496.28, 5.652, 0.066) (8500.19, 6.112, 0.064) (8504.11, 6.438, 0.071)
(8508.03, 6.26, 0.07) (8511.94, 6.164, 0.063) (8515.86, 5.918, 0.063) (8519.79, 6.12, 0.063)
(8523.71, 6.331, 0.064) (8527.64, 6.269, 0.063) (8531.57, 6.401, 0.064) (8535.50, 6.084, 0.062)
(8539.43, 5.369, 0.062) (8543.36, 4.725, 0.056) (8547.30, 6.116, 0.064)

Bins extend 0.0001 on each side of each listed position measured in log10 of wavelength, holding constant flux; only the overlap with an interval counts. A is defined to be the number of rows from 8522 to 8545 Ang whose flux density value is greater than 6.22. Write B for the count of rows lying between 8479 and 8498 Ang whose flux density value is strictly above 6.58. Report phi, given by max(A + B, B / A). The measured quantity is 3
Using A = 3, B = 0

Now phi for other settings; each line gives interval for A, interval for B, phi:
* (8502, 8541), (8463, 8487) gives 5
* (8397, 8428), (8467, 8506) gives 8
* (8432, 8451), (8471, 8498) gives 3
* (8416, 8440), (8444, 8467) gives 4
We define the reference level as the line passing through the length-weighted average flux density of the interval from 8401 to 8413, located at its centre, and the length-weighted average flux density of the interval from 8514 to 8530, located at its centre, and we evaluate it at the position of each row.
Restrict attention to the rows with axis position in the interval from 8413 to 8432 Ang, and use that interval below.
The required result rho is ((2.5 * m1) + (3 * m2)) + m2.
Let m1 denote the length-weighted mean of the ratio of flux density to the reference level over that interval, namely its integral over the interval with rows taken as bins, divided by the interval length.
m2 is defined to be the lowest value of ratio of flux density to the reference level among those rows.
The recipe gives 6.19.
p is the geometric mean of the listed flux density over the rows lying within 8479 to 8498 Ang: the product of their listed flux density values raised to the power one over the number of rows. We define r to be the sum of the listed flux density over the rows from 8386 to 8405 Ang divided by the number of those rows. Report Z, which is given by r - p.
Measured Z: 0.4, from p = 6.27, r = 6.71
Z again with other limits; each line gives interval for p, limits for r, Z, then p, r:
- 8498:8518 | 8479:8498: 0.1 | 6.18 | 6.28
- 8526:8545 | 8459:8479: 0.6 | 5.73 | 6.30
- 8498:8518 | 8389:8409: 0.7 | 6.18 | 6.86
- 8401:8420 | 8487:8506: -0.6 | 6.82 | 6.24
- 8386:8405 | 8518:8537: -0.5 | 6.70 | 6.24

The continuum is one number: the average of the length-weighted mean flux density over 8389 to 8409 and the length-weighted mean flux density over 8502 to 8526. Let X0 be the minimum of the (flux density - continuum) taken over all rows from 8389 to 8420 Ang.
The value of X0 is 0.11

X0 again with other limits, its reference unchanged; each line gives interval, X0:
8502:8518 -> -0.61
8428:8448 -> -0.75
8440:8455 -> -0.29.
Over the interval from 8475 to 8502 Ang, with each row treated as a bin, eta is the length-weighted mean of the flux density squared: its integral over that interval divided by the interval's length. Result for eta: 39.4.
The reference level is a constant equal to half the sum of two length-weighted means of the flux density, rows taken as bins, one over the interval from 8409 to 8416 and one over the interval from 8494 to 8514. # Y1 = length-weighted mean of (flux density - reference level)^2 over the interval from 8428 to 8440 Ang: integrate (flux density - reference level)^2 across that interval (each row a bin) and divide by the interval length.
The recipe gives 0.25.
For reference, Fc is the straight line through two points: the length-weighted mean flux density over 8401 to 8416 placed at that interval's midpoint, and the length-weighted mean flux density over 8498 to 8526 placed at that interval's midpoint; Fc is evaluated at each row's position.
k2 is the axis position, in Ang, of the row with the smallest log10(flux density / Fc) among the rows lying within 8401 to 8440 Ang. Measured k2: 8433.91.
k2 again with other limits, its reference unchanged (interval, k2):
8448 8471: 8468.93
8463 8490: 8468.93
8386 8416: 8387.43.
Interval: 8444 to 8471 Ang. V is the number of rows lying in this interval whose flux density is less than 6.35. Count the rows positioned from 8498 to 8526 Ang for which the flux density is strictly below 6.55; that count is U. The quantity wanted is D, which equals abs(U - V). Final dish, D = 3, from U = 7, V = 4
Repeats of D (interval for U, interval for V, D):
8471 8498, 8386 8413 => 4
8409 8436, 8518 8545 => 4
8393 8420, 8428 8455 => 4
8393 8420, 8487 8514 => 4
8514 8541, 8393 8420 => 7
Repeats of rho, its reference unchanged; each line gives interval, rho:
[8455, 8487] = 6.14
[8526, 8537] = 6.57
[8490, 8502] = 5.99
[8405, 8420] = 6.32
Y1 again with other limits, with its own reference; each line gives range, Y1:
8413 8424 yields 0.06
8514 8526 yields 0.11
